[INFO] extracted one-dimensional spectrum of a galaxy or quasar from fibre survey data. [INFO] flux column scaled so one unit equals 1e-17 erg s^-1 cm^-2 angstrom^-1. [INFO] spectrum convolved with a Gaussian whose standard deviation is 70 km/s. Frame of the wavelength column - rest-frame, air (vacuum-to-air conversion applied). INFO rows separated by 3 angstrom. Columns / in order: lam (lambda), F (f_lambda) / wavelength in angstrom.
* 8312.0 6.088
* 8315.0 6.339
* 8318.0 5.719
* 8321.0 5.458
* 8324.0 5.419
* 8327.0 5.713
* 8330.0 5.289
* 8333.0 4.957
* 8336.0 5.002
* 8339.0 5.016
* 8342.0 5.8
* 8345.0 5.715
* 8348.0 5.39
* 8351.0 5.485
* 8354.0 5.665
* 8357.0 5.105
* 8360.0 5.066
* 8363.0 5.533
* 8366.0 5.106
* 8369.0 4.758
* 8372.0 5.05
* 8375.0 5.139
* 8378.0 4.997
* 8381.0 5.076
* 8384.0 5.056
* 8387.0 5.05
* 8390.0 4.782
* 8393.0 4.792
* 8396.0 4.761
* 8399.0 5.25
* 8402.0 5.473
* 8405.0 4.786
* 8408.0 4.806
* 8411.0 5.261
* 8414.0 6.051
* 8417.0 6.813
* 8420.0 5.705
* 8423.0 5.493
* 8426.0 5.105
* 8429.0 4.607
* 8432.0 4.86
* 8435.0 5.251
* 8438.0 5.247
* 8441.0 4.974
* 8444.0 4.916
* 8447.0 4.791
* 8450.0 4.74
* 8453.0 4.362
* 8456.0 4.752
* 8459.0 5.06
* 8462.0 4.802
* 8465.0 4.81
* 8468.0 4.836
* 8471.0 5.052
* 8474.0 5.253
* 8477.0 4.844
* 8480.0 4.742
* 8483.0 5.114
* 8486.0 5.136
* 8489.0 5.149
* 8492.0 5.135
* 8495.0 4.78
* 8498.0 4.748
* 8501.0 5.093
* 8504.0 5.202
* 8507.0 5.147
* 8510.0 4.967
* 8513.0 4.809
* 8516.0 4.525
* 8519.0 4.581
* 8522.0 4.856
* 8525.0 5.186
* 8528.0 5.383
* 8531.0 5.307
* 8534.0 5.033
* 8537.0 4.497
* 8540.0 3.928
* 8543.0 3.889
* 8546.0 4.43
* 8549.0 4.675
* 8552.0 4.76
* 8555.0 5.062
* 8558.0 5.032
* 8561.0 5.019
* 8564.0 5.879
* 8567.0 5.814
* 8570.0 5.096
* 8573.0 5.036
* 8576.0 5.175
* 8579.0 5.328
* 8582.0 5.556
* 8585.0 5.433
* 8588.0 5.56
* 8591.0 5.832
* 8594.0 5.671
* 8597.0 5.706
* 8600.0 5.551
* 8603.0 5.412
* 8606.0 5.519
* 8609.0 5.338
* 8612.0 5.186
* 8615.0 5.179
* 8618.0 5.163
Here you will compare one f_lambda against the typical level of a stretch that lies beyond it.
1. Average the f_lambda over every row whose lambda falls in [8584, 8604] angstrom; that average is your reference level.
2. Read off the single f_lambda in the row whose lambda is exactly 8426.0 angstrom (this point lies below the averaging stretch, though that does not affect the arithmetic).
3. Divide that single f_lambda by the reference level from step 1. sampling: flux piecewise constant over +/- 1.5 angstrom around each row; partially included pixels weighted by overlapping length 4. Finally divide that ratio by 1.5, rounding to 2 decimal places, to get 0.61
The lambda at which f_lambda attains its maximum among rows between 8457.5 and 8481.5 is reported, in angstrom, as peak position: 8474.0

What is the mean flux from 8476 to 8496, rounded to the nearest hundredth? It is 4.99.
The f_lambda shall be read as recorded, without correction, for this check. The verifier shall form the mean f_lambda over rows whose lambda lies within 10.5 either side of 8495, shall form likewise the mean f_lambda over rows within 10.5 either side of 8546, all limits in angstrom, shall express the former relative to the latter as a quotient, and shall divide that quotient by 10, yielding 0.113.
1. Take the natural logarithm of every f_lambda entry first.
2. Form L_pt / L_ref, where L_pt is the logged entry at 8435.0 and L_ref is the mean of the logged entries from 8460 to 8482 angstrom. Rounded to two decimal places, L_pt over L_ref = 1.04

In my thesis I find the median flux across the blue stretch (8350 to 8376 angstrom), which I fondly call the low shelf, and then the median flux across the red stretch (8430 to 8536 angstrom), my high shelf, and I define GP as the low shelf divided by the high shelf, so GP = 1.03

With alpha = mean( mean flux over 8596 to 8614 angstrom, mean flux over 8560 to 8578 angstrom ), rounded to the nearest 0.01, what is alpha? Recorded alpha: 5.39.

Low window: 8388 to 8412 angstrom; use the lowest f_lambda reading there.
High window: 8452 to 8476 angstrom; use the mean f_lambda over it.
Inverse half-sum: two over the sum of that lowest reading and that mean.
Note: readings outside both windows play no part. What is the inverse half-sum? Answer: 0.208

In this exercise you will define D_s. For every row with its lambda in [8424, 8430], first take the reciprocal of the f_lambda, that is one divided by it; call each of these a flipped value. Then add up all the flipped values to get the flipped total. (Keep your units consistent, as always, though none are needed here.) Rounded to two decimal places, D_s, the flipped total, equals 0.41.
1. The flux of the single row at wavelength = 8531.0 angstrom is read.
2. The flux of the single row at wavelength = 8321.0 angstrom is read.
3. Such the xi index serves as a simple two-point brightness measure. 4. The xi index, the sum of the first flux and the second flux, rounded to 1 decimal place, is 10.8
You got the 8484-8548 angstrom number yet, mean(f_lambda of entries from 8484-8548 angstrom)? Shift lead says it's 4.8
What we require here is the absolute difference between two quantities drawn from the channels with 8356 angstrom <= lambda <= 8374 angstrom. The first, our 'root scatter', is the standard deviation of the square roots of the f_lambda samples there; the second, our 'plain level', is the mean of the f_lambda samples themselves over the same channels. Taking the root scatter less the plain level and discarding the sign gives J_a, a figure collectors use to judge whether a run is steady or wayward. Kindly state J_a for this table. 5.05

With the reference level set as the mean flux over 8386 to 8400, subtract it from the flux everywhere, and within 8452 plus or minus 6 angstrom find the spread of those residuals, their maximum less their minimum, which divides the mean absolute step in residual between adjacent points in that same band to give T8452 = 0.6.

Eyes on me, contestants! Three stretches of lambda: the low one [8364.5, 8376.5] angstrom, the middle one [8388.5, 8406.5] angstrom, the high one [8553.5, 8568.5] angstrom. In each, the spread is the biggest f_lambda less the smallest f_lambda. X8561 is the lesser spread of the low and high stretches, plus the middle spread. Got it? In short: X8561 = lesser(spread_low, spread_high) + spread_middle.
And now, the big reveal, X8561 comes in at 1.1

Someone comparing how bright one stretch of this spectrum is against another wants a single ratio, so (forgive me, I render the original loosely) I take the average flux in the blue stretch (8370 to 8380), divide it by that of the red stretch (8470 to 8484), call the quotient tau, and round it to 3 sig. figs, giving 1.01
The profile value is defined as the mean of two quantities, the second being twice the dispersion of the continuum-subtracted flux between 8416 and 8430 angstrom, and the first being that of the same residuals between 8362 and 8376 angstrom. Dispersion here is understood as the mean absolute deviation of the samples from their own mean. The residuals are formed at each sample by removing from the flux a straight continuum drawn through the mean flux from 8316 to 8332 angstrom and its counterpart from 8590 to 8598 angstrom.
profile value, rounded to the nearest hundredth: 0.66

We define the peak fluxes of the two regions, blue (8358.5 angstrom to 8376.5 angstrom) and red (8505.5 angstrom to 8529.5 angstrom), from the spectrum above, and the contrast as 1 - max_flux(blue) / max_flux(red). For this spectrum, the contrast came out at -0.028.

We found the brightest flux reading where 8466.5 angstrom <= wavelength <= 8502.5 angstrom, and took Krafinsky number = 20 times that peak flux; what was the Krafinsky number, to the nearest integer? 105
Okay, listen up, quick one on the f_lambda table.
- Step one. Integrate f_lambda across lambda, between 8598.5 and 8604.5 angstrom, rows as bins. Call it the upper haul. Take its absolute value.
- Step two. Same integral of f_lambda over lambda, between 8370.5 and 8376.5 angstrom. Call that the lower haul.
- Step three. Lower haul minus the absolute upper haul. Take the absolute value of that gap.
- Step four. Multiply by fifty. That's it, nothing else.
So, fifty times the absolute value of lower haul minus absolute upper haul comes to 116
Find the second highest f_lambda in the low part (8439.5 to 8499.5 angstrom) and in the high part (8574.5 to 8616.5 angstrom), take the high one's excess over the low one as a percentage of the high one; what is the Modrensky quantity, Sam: 10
